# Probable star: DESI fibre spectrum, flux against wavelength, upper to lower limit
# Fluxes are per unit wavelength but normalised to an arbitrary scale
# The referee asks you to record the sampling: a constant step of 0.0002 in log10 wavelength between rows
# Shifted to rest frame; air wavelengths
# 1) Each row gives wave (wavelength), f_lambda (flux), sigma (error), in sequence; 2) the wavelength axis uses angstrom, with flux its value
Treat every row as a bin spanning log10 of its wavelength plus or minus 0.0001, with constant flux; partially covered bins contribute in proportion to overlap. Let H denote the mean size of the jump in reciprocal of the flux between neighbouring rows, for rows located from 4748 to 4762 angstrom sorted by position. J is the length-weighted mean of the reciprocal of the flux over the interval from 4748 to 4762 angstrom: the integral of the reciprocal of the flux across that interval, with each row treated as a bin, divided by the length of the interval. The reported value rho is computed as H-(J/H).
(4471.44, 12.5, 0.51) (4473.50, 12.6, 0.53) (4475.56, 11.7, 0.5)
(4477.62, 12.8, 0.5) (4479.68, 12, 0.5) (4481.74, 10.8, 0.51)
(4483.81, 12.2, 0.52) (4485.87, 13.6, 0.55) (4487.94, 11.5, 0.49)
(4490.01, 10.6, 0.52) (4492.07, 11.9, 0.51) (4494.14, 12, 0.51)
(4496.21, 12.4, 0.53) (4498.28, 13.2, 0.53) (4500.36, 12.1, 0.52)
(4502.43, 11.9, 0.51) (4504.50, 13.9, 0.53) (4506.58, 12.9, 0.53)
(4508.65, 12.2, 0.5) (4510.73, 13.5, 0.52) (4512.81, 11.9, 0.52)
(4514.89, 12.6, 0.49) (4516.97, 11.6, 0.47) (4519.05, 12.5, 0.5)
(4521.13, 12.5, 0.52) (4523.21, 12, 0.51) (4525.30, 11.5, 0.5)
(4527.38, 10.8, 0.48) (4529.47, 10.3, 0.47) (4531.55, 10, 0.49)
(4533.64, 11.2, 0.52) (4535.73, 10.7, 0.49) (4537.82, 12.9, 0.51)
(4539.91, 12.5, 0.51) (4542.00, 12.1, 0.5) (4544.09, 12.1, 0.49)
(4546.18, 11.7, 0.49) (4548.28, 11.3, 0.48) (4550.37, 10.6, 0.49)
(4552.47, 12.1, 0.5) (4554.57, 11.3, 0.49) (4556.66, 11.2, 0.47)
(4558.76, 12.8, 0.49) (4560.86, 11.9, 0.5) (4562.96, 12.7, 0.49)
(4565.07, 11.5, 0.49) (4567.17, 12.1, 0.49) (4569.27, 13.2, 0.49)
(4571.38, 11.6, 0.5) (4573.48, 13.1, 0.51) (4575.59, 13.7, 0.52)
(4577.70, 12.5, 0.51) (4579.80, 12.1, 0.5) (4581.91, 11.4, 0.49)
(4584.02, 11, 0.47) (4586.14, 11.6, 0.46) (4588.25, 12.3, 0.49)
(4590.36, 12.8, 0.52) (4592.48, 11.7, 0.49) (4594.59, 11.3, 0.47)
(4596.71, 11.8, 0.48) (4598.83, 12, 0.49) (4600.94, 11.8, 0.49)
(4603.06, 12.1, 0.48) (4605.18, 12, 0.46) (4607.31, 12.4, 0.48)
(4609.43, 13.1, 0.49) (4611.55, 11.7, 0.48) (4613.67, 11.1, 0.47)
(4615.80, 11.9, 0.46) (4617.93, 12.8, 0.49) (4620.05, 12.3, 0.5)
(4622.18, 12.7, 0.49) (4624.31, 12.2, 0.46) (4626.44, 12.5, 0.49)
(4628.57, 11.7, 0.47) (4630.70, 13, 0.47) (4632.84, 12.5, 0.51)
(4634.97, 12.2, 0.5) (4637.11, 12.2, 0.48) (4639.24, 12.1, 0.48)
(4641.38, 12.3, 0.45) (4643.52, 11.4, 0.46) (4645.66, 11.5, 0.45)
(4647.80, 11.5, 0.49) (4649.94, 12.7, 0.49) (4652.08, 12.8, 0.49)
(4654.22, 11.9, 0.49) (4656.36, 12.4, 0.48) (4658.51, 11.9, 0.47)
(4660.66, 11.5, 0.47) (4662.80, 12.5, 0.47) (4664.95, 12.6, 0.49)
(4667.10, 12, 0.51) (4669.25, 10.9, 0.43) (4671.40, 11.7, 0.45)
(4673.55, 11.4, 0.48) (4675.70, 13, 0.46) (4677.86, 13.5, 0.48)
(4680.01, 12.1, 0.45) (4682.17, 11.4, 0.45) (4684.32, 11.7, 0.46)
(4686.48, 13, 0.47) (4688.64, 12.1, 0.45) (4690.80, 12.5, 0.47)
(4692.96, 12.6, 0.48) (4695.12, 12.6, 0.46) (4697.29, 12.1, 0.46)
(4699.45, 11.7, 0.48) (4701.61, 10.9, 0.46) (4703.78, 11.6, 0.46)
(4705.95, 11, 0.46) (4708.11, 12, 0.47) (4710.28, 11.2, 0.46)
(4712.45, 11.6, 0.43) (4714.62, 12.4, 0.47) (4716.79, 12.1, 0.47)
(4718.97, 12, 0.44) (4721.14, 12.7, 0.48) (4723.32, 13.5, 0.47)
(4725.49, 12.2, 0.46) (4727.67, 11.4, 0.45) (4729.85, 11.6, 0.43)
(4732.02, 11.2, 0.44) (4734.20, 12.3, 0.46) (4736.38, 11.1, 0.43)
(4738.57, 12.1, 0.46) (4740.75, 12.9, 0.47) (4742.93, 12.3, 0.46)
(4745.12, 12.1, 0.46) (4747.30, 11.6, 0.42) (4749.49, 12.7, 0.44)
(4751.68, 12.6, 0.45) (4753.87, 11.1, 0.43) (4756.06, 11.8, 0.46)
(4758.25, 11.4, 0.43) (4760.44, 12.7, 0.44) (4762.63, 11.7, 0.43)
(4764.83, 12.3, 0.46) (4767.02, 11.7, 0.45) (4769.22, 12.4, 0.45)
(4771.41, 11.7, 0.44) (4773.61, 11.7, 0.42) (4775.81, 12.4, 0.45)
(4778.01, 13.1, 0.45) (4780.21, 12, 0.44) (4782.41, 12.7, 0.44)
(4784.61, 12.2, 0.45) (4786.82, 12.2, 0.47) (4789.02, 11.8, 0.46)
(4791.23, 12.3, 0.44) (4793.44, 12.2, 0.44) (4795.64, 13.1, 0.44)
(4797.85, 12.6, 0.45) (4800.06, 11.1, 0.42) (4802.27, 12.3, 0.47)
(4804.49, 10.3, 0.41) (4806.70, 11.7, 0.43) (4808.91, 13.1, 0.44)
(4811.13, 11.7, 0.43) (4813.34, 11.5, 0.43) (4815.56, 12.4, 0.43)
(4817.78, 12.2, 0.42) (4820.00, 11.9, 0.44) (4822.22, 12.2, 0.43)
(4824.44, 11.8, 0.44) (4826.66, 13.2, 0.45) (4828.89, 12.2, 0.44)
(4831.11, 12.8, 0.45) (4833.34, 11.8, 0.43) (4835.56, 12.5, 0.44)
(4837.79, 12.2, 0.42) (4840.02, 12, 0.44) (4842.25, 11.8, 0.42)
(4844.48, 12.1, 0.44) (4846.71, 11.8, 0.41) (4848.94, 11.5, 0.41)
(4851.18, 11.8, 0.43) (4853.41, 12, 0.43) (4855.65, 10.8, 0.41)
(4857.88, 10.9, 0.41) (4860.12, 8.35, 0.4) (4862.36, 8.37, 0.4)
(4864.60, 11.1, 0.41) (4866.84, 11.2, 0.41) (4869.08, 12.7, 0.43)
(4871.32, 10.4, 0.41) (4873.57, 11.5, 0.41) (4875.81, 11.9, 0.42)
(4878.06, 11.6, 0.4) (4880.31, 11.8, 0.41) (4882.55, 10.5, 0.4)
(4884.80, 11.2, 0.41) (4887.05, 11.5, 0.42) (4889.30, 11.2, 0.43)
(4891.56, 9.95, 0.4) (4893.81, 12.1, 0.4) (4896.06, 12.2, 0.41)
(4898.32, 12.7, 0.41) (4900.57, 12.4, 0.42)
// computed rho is -15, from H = 0.0057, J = 0.083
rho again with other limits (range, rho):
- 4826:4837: -15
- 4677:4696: -19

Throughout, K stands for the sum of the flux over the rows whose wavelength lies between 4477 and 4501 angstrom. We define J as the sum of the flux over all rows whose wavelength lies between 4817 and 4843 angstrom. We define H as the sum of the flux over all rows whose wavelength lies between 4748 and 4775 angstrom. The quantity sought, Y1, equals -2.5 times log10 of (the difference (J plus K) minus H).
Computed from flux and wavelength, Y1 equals -5.42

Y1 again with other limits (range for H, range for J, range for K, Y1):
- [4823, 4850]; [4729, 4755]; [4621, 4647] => -5.40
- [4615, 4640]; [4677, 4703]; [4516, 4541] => -5.34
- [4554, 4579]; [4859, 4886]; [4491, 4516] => -5.31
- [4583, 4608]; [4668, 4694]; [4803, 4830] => -5.42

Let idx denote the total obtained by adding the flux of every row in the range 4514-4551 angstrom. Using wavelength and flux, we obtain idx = 209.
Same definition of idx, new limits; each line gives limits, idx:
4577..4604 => 154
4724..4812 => 481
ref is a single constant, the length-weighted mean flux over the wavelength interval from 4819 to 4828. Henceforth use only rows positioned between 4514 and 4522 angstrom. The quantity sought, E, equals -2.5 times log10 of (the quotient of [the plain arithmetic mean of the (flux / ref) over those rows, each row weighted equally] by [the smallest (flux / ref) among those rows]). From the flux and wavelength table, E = -0.064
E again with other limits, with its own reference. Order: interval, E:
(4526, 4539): -0.102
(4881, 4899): -0.149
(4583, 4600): -0.077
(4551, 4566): -0.068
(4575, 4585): -0.107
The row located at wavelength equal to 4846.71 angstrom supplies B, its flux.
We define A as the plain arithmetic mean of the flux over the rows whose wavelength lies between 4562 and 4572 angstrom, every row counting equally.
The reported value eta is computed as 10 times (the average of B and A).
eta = 120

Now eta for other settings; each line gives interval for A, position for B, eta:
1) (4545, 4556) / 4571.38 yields 115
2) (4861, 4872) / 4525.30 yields 111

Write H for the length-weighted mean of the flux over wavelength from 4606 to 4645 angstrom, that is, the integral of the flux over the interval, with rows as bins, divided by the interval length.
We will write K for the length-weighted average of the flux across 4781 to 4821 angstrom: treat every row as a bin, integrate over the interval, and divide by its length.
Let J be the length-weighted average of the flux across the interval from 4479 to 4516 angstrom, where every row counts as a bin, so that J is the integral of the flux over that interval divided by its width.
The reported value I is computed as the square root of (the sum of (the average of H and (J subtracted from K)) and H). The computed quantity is 4.27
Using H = 12.2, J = 12.29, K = 12.07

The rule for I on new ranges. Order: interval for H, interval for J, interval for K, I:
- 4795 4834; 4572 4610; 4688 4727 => 4.25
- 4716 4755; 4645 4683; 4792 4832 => 4.26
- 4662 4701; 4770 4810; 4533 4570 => 4.26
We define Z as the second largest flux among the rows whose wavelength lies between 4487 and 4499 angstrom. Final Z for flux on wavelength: 12.4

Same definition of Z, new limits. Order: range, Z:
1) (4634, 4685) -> 13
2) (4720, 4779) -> 13.1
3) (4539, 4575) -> 13.1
